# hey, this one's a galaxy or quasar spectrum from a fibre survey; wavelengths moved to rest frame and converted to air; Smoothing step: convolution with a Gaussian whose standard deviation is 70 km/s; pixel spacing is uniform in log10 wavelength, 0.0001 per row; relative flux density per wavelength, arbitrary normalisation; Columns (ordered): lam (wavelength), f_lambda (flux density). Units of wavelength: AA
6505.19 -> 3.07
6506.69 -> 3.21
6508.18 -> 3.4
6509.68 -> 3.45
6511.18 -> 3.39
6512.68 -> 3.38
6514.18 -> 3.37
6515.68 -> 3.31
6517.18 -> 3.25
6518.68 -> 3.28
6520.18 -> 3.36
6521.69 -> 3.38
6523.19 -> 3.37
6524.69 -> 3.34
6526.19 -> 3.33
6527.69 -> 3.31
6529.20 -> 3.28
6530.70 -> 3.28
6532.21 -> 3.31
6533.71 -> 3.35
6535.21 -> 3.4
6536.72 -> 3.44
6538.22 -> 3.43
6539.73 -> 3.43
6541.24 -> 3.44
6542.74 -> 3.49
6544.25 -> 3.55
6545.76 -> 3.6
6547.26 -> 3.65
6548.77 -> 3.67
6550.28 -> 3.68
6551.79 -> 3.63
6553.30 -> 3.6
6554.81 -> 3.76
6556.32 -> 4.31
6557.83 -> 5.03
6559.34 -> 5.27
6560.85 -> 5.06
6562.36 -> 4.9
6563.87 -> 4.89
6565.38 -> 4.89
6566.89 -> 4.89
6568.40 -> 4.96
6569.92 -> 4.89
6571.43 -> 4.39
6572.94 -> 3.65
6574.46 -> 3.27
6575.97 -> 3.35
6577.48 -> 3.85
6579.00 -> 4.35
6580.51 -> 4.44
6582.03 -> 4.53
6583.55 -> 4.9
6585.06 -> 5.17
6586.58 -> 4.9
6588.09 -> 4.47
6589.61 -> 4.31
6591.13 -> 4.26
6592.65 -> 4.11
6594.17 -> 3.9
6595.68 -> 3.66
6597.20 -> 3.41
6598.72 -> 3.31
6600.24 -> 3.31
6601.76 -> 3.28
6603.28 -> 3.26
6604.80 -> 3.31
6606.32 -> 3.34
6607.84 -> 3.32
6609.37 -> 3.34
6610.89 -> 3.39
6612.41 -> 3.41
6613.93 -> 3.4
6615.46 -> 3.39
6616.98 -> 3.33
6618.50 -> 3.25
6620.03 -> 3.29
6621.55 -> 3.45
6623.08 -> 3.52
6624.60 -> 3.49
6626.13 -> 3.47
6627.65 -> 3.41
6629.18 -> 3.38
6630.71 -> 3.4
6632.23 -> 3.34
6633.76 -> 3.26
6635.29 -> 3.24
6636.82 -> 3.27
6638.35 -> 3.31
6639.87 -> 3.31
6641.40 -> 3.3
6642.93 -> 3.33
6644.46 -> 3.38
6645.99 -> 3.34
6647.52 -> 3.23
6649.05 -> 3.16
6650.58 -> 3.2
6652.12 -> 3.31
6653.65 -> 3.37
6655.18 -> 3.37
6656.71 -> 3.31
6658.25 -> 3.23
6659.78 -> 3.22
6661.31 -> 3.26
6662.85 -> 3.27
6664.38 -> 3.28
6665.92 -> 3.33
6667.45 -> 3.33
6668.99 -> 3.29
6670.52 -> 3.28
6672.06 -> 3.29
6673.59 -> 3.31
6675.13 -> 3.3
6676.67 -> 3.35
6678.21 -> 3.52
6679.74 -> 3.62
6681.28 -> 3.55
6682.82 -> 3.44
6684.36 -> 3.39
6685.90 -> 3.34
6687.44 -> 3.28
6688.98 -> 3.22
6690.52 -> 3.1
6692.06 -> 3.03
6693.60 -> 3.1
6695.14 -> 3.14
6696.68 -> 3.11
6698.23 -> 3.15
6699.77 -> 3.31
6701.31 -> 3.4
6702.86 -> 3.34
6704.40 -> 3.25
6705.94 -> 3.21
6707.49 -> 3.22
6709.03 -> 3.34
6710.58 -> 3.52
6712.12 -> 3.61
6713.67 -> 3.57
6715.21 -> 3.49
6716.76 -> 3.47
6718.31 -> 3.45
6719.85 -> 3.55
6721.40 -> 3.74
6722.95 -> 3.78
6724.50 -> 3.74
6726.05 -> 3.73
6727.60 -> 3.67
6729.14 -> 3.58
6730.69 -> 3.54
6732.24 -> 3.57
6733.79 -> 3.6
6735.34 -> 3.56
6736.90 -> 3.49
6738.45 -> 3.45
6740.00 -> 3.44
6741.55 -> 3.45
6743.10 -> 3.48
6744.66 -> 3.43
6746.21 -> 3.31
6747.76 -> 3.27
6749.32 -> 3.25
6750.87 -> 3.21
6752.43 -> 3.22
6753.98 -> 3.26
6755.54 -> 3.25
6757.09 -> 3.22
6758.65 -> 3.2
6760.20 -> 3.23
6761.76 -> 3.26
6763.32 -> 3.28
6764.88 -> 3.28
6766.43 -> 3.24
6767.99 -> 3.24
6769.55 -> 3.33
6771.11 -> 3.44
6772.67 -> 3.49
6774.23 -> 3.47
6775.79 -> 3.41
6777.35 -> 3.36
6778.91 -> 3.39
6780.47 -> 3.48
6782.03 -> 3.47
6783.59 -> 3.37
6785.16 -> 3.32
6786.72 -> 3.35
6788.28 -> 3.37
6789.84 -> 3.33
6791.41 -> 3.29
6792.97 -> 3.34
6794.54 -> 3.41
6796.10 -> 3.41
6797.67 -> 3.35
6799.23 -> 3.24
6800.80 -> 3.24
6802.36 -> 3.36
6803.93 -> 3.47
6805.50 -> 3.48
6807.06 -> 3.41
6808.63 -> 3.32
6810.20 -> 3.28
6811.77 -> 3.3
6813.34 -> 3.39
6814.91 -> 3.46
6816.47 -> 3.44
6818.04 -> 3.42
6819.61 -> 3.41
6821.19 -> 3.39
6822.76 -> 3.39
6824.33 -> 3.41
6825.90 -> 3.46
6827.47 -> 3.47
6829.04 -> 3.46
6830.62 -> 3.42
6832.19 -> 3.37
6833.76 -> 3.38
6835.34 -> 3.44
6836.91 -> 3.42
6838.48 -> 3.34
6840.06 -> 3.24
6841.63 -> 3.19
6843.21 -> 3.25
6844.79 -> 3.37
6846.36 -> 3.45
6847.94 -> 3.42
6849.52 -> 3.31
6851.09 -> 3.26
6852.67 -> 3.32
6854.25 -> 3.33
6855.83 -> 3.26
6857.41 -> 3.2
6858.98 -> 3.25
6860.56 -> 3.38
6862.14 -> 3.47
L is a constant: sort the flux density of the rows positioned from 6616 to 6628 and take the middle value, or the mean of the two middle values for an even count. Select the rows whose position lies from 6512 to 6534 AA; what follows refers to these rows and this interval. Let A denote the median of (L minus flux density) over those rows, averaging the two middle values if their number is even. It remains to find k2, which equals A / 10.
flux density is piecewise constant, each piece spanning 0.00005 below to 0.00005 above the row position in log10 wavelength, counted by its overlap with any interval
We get 0.010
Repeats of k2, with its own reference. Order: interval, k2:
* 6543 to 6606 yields -0.068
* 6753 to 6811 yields 0.009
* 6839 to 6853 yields 0.012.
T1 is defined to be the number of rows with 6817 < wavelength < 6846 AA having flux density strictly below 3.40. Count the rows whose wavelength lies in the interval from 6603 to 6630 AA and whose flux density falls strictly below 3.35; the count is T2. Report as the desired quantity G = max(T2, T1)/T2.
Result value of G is 1.1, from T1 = 9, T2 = 8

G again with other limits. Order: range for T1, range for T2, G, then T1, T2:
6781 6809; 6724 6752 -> 3.0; 12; 4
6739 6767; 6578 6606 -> 2.8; 14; 5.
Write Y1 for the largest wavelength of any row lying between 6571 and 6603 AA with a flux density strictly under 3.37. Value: 6601.76 AA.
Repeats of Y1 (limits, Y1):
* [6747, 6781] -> 6777.35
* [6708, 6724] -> 6709.03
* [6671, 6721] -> 6709.03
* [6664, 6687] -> 6685.90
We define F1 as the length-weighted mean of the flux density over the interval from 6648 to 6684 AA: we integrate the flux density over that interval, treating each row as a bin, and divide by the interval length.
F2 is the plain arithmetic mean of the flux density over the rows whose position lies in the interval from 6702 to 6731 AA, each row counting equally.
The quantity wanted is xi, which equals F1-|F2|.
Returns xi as -0.2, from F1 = 3.33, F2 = 3.52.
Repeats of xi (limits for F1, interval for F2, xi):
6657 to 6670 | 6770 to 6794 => -0.1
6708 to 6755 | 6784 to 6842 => 0.1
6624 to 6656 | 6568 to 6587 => -1.0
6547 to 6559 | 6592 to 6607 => 0.5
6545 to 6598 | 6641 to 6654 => 1.0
